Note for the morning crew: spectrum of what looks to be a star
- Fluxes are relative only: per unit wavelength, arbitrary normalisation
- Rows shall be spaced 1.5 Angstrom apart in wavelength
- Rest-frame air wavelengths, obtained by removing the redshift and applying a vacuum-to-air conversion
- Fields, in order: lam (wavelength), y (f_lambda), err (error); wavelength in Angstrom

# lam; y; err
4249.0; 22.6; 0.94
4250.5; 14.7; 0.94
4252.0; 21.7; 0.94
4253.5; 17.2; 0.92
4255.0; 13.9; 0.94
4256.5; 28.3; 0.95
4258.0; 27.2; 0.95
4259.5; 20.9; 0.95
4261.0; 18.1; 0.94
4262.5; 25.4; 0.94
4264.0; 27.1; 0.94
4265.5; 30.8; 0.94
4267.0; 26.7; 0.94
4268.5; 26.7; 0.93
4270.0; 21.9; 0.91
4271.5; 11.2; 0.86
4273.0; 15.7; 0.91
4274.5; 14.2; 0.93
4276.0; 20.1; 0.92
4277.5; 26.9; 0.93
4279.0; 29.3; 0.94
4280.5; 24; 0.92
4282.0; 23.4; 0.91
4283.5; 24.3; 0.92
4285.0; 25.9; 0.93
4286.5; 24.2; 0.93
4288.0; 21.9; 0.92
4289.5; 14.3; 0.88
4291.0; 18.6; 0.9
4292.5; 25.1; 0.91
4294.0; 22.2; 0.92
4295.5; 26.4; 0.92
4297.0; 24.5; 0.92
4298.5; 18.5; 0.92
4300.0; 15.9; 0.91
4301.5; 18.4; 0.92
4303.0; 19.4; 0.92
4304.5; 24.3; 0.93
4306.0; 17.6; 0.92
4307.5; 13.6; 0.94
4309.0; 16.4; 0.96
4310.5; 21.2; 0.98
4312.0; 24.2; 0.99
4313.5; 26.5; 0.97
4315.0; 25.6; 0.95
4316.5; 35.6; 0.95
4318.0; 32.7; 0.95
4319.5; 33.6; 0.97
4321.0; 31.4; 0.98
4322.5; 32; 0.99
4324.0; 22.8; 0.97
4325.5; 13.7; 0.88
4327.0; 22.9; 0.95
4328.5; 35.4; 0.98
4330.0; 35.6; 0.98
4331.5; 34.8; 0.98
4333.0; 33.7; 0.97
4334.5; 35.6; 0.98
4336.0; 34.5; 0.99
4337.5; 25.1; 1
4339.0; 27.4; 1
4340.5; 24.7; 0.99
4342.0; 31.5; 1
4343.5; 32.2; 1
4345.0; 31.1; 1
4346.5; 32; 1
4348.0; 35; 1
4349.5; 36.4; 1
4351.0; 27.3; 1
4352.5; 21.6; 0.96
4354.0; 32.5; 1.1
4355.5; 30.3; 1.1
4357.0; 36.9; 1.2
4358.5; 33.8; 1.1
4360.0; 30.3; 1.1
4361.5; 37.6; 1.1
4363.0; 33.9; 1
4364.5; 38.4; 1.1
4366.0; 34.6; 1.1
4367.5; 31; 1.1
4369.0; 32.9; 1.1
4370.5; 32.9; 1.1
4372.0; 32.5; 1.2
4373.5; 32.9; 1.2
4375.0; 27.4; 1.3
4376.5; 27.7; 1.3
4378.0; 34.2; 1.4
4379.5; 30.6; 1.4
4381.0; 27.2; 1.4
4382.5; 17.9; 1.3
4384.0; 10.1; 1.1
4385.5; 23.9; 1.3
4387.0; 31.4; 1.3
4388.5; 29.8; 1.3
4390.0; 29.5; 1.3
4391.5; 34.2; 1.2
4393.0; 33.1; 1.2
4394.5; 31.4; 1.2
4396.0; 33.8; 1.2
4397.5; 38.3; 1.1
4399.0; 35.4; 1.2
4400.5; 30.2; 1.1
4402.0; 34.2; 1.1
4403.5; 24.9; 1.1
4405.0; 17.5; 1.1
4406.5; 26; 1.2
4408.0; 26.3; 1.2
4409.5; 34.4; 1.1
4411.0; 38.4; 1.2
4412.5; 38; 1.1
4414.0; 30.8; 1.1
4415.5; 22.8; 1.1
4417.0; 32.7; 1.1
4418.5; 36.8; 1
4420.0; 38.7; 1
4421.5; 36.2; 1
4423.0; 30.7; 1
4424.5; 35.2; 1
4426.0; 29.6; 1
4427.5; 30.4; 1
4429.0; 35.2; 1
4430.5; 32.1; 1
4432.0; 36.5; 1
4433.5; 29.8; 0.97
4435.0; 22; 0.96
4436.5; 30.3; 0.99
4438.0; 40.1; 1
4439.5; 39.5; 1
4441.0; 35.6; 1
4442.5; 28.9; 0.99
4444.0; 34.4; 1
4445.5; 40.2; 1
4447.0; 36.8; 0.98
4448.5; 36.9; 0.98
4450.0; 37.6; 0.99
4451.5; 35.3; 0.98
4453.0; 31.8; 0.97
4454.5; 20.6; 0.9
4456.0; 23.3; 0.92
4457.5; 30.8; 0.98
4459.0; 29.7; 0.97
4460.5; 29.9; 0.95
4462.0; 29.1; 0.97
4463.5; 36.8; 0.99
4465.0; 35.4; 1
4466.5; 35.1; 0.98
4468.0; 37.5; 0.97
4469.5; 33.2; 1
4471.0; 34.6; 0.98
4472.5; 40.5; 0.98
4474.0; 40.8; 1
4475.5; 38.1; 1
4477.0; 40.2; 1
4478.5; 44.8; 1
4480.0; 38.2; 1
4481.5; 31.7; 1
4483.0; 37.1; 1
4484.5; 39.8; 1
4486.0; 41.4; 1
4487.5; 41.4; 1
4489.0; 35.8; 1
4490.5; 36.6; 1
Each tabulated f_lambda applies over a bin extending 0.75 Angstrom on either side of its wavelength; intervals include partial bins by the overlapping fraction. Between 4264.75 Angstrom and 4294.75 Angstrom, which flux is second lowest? 14.2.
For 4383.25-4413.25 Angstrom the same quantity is 17.5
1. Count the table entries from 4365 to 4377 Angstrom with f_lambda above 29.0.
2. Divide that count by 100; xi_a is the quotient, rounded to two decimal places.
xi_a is 0.06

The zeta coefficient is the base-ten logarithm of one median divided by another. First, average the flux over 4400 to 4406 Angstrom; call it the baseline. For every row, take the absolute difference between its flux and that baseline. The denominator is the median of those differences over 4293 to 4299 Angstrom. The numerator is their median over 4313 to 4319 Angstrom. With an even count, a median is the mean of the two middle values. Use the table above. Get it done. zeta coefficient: 0.0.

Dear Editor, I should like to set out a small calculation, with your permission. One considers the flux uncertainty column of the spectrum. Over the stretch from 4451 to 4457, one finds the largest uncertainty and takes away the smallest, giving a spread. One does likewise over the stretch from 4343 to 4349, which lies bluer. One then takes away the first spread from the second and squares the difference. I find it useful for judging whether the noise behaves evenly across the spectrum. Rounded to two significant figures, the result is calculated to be 0.0064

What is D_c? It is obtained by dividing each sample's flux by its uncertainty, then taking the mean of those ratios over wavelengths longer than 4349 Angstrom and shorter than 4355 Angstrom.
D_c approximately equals 29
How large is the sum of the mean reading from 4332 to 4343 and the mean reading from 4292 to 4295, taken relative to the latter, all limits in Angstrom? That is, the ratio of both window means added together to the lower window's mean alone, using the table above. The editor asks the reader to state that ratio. 2.284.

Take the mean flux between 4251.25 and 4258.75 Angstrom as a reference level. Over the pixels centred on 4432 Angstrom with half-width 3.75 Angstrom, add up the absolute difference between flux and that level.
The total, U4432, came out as 47.3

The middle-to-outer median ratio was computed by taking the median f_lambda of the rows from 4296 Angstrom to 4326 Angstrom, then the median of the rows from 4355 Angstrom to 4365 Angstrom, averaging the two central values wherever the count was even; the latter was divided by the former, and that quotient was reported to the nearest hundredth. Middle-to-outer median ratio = 1.44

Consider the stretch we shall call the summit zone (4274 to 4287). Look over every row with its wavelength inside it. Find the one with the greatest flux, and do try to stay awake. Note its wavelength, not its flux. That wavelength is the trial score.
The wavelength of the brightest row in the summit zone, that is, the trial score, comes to 4279.0 Angstrom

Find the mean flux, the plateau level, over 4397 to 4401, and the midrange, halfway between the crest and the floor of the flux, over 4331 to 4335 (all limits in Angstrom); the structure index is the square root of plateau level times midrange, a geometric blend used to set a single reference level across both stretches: 35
